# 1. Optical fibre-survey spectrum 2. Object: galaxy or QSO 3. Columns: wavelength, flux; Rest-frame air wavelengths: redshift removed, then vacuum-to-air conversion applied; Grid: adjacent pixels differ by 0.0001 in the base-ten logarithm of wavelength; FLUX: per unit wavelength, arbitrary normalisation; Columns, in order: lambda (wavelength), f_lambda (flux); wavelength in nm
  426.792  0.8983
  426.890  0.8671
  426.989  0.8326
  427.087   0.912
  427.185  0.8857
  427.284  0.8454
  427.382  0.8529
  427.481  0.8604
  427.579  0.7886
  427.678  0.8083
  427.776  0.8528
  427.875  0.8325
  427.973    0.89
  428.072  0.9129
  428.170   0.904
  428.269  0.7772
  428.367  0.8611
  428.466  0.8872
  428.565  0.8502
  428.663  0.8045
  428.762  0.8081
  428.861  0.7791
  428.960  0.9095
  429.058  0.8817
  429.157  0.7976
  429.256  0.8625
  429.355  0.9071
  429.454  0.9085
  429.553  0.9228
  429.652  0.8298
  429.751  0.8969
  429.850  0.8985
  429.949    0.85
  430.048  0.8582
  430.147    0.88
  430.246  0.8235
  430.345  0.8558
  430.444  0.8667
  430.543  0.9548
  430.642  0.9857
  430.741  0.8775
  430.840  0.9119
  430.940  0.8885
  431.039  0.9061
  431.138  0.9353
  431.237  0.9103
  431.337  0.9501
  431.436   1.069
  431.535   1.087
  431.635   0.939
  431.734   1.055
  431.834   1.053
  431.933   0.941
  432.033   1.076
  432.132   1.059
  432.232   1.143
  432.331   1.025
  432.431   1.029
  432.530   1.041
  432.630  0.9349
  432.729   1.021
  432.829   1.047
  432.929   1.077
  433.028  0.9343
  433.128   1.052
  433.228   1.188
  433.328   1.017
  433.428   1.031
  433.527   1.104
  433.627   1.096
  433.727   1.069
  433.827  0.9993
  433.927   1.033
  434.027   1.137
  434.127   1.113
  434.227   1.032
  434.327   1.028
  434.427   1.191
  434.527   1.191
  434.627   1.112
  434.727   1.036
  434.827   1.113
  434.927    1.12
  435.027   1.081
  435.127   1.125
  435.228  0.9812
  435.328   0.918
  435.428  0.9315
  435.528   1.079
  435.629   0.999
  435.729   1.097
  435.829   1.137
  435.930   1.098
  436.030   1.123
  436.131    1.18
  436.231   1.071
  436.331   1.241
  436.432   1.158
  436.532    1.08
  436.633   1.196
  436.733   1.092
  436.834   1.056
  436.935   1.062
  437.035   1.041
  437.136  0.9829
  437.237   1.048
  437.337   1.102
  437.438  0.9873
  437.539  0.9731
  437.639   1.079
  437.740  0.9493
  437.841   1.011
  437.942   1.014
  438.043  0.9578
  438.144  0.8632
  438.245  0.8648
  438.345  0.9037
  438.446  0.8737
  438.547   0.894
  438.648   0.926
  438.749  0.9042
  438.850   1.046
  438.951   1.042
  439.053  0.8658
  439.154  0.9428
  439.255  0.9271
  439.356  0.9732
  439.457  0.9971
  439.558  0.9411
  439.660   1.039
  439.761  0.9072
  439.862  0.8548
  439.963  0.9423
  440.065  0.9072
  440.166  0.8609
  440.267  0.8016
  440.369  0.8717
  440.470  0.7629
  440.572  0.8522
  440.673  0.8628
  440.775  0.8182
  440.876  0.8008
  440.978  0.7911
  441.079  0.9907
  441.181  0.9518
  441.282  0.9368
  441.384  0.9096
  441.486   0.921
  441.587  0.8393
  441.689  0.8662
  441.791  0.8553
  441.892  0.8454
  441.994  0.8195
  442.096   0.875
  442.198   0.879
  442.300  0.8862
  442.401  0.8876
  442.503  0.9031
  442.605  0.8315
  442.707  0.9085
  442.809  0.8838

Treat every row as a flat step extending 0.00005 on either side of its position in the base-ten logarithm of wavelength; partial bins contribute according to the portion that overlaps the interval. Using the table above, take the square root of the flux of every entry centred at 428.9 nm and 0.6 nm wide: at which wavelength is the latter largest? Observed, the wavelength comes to 428.960 nm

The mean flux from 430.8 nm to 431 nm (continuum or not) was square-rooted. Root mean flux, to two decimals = 0.95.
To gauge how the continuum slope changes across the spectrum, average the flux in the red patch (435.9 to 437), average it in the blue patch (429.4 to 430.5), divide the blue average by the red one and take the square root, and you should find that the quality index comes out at 0.88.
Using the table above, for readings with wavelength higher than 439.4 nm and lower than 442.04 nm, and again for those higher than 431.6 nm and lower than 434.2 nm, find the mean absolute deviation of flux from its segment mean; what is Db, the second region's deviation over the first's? 0.84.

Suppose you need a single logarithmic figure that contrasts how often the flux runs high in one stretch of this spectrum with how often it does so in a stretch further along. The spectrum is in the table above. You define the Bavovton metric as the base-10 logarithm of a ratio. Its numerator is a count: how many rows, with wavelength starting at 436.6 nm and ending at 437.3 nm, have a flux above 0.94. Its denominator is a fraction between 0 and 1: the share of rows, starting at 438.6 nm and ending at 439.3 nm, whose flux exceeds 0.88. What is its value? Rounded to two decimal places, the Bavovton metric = 0.91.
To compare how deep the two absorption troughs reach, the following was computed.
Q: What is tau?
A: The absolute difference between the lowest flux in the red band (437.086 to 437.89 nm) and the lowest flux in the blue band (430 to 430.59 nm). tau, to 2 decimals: 0.13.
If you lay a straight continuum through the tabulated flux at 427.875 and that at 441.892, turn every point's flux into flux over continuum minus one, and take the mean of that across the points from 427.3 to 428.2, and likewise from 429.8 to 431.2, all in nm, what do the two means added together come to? 0.10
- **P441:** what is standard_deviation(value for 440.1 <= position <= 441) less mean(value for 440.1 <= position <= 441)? -0.79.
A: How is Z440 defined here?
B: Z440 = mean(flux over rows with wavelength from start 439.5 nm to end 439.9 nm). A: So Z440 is 0.94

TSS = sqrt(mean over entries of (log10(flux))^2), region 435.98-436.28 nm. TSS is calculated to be 0.05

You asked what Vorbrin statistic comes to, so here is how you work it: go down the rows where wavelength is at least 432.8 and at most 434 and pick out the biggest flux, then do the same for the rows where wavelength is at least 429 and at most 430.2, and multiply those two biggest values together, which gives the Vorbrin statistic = 1.10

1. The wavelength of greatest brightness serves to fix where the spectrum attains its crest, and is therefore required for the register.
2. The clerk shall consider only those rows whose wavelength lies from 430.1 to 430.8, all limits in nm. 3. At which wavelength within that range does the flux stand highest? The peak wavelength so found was 430.642 nm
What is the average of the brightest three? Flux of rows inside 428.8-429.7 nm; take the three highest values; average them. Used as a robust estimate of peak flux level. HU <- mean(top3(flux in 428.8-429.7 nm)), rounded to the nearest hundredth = 0.91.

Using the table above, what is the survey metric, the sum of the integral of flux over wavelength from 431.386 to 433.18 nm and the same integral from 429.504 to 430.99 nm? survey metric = 3.2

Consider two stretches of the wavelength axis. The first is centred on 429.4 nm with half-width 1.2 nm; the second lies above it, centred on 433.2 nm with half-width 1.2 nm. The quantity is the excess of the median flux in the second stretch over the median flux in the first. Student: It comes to 0.18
